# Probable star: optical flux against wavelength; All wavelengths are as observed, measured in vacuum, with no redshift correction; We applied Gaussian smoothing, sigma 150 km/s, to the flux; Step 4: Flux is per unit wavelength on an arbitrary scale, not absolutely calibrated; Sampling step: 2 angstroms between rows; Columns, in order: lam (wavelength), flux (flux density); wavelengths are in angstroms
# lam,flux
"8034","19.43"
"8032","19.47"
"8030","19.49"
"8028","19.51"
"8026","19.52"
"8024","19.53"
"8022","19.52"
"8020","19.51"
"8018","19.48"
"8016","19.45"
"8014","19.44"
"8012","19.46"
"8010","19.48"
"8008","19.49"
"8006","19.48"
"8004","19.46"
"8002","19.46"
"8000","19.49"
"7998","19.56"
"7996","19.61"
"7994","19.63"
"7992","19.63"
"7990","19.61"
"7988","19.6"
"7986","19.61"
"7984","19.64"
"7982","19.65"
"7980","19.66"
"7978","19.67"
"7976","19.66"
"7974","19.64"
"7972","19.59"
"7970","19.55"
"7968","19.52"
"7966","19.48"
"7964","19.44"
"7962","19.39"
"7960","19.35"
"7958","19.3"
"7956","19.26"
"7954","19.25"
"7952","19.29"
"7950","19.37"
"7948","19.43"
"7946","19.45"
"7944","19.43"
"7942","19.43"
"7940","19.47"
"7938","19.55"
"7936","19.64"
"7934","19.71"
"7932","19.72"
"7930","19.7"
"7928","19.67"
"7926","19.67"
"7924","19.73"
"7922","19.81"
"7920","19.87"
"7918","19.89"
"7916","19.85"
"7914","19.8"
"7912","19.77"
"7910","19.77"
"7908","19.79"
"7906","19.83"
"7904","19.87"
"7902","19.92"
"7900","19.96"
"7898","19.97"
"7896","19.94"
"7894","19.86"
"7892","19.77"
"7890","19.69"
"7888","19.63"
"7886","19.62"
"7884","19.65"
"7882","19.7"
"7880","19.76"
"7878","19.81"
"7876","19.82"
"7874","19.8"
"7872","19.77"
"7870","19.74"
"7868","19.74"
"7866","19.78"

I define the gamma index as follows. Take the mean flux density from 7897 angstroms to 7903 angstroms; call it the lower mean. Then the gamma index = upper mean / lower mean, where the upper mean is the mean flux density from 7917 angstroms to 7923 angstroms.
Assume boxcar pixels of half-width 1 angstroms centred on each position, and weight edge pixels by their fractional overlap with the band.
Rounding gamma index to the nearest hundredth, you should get 1.00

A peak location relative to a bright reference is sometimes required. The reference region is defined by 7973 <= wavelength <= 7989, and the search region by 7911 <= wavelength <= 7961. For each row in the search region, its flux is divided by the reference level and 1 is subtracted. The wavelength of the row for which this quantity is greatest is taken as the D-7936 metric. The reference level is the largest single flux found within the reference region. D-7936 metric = 7918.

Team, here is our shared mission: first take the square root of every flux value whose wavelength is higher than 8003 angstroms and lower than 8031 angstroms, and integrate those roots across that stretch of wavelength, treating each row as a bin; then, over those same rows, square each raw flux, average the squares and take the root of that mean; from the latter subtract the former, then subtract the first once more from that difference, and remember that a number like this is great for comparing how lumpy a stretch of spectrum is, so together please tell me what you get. -228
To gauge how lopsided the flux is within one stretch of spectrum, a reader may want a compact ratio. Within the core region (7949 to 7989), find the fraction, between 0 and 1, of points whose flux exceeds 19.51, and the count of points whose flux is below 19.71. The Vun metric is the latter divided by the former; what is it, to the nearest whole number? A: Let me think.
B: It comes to 36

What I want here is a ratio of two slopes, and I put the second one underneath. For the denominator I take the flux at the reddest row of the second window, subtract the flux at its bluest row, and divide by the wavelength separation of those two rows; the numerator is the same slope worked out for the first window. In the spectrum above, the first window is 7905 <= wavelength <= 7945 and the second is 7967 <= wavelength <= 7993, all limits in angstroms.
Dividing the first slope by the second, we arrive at -2.3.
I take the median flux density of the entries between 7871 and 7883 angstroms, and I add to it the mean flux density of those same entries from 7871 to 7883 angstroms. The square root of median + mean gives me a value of 6.29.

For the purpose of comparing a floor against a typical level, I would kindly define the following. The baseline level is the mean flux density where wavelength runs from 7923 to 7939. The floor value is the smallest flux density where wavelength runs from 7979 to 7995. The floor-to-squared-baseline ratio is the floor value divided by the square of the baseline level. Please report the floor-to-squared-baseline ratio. 0.0506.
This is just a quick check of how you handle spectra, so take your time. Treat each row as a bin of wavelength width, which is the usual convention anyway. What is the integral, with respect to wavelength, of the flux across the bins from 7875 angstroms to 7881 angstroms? 119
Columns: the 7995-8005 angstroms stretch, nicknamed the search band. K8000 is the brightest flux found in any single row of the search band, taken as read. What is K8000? 19.61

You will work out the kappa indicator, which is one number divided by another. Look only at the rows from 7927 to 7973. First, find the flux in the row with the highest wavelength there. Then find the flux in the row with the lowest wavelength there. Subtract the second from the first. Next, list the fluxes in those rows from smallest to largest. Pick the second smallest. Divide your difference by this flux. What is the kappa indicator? -0.004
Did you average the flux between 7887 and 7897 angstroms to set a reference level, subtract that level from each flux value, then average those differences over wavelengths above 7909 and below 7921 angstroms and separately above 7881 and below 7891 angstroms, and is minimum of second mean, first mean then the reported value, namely -0.12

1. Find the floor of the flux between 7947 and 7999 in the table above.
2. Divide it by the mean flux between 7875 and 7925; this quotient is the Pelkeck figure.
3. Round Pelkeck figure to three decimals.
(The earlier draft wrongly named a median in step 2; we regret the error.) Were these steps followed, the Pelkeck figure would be 0.972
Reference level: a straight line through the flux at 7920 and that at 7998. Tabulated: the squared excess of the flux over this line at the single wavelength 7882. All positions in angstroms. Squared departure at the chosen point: 0.103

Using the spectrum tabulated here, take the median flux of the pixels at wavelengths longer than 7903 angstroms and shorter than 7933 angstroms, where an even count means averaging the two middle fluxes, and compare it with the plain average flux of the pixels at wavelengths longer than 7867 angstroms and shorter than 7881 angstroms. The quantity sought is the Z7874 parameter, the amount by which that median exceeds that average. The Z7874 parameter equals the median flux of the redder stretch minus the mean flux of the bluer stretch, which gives 0.01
